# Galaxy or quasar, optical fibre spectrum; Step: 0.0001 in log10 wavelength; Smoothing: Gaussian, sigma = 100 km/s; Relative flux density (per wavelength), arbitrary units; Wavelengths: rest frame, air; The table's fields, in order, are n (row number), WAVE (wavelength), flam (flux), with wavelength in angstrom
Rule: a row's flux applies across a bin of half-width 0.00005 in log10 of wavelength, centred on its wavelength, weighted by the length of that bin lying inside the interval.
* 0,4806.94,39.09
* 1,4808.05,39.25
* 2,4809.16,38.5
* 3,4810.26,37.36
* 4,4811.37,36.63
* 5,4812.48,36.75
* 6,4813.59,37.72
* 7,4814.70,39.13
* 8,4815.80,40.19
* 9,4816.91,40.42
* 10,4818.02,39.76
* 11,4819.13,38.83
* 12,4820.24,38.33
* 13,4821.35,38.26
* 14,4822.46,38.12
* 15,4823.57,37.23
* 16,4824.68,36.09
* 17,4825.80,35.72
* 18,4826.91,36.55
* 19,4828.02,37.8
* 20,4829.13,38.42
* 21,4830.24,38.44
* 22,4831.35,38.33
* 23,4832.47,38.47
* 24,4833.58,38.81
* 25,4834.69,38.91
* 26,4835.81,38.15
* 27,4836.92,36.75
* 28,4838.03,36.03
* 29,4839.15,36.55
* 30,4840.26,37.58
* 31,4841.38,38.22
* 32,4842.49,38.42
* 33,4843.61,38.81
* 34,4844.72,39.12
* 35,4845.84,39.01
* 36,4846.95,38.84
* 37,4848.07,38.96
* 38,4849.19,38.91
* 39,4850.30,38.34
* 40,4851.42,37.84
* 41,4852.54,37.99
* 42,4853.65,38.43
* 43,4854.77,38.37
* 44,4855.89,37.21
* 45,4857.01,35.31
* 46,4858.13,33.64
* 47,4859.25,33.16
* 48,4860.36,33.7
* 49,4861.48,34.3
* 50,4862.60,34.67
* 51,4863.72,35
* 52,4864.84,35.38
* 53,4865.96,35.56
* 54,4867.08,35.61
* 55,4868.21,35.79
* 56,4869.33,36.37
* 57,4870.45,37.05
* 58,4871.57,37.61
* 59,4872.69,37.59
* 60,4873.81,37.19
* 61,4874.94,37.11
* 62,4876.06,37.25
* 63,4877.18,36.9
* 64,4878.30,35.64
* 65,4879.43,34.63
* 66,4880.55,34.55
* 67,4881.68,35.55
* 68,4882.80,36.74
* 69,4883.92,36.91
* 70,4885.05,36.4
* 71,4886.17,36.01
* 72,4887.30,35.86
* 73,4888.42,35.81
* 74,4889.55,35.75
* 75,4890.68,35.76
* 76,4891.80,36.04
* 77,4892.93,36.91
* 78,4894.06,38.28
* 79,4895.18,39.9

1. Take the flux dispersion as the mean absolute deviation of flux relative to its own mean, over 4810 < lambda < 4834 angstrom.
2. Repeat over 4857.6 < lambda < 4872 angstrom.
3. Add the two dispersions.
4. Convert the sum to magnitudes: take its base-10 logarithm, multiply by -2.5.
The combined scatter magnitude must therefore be -0.77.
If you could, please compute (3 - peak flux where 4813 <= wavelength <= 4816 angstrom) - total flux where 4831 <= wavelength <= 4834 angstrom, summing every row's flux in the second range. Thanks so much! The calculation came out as -152.8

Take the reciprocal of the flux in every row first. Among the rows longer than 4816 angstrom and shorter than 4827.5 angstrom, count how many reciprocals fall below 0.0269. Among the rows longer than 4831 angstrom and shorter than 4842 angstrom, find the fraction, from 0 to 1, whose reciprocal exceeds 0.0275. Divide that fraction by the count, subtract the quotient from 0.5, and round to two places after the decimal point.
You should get 0.49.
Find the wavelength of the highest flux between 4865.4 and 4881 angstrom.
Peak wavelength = 4871.57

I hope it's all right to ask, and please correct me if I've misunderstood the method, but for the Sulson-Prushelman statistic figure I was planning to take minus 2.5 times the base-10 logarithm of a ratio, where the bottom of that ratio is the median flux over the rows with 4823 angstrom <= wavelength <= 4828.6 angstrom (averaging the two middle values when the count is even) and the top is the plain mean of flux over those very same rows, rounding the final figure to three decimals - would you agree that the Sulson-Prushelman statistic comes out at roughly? -0.004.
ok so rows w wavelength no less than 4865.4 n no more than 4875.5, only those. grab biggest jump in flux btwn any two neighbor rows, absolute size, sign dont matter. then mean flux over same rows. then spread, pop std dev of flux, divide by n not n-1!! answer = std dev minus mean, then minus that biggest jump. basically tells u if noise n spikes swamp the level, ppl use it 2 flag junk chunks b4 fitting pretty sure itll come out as -36.5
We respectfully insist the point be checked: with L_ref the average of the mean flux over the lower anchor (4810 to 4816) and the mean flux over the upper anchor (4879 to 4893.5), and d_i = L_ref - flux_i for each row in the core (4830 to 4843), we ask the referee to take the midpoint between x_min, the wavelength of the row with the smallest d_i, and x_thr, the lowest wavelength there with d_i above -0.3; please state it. 4835.8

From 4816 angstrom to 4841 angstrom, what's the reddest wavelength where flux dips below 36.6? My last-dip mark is 4839.15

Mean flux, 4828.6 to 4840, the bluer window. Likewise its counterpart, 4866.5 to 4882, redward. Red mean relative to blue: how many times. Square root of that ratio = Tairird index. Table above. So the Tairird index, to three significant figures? 0.979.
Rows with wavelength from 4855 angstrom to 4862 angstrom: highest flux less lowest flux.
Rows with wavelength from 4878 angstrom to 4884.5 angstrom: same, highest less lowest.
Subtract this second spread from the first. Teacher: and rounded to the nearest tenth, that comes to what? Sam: 1.7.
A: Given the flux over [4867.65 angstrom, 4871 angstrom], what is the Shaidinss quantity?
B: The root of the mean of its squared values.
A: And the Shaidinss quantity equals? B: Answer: 36.4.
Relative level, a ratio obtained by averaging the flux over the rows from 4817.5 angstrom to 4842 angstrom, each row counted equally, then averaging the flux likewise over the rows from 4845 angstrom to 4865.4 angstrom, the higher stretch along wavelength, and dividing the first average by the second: 1.03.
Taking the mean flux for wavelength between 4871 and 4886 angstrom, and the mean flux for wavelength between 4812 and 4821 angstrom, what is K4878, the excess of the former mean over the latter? -2.4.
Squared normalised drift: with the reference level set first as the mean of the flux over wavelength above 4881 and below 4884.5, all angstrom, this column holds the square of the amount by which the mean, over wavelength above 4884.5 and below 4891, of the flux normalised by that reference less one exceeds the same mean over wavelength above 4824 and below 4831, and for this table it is 0.0012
